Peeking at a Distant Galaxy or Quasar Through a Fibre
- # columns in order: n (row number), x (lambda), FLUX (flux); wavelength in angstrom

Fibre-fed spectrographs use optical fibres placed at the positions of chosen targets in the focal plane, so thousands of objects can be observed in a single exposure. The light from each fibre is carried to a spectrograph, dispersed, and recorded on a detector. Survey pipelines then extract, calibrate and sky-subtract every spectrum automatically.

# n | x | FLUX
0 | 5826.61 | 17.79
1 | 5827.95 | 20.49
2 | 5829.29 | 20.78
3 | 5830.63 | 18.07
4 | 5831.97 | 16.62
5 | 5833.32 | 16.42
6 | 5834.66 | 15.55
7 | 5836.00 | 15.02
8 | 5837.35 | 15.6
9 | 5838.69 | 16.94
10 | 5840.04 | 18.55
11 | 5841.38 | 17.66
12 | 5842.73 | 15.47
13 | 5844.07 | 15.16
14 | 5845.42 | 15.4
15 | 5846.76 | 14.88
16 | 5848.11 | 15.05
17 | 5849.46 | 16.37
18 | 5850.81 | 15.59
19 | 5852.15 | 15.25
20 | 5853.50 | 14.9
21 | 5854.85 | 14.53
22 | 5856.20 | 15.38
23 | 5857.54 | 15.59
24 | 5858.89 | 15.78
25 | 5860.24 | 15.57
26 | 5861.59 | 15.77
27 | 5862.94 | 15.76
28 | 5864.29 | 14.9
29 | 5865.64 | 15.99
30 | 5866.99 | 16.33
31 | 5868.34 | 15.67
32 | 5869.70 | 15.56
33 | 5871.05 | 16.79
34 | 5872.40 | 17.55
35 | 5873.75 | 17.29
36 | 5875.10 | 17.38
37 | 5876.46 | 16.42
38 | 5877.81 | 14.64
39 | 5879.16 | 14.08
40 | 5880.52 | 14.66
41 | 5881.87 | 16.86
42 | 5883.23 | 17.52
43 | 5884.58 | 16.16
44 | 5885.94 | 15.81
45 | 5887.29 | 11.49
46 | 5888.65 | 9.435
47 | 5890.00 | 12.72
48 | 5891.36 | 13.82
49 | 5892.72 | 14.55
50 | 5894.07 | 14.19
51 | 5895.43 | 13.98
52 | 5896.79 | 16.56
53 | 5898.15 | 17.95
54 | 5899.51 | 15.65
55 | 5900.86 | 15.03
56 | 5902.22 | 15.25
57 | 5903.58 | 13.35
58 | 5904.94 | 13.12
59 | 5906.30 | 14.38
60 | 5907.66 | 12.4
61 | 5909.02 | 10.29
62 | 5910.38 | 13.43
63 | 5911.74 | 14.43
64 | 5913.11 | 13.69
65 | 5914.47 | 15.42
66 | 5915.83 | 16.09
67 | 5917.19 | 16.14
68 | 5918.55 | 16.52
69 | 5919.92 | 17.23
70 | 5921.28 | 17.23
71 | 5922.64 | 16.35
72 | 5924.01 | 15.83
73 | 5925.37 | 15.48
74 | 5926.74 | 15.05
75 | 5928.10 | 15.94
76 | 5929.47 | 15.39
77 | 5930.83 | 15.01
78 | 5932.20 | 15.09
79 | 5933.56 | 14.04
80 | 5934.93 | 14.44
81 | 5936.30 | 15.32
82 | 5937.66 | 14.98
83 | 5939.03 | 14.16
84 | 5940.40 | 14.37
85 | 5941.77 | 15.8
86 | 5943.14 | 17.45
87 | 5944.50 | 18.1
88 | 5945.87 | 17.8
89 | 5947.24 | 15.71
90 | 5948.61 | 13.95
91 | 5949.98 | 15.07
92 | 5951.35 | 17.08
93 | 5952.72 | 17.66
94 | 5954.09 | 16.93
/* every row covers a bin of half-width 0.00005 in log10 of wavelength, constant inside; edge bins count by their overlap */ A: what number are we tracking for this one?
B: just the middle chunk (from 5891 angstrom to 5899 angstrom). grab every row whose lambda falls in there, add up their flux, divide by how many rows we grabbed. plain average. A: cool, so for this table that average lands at 15.2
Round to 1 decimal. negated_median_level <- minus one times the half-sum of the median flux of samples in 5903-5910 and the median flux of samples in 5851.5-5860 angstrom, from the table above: -14.2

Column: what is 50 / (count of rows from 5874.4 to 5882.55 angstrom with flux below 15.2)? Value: 17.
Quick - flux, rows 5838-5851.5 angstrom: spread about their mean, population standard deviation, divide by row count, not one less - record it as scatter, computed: 1.2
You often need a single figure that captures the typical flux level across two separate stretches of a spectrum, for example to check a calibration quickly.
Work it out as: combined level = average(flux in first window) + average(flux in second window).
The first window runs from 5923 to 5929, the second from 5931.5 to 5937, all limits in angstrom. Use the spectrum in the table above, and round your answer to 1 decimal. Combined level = 30.3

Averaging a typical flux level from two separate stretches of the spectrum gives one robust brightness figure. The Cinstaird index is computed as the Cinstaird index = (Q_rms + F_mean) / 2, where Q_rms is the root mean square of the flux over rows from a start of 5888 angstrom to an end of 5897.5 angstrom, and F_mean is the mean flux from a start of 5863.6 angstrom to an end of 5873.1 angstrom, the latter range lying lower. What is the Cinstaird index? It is 14.9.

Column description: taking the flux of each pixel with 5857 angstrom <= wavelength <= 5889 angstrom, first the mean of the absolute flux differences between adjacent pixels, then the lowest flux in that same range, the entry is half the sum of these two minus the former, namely 4.3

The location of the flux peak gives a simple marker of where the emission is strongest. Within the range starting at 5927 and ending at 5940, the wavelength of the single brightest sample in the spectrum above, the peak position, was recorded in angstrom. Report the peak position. 5928.10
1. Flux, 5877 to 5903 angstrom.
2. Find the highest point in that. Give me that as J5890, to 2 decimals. 17.95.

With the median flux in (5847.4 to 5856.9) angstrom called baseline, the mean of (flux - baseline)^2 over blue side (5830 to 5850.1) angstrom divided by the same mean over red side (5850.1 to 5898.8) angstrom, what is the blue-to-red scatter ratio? 0.8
